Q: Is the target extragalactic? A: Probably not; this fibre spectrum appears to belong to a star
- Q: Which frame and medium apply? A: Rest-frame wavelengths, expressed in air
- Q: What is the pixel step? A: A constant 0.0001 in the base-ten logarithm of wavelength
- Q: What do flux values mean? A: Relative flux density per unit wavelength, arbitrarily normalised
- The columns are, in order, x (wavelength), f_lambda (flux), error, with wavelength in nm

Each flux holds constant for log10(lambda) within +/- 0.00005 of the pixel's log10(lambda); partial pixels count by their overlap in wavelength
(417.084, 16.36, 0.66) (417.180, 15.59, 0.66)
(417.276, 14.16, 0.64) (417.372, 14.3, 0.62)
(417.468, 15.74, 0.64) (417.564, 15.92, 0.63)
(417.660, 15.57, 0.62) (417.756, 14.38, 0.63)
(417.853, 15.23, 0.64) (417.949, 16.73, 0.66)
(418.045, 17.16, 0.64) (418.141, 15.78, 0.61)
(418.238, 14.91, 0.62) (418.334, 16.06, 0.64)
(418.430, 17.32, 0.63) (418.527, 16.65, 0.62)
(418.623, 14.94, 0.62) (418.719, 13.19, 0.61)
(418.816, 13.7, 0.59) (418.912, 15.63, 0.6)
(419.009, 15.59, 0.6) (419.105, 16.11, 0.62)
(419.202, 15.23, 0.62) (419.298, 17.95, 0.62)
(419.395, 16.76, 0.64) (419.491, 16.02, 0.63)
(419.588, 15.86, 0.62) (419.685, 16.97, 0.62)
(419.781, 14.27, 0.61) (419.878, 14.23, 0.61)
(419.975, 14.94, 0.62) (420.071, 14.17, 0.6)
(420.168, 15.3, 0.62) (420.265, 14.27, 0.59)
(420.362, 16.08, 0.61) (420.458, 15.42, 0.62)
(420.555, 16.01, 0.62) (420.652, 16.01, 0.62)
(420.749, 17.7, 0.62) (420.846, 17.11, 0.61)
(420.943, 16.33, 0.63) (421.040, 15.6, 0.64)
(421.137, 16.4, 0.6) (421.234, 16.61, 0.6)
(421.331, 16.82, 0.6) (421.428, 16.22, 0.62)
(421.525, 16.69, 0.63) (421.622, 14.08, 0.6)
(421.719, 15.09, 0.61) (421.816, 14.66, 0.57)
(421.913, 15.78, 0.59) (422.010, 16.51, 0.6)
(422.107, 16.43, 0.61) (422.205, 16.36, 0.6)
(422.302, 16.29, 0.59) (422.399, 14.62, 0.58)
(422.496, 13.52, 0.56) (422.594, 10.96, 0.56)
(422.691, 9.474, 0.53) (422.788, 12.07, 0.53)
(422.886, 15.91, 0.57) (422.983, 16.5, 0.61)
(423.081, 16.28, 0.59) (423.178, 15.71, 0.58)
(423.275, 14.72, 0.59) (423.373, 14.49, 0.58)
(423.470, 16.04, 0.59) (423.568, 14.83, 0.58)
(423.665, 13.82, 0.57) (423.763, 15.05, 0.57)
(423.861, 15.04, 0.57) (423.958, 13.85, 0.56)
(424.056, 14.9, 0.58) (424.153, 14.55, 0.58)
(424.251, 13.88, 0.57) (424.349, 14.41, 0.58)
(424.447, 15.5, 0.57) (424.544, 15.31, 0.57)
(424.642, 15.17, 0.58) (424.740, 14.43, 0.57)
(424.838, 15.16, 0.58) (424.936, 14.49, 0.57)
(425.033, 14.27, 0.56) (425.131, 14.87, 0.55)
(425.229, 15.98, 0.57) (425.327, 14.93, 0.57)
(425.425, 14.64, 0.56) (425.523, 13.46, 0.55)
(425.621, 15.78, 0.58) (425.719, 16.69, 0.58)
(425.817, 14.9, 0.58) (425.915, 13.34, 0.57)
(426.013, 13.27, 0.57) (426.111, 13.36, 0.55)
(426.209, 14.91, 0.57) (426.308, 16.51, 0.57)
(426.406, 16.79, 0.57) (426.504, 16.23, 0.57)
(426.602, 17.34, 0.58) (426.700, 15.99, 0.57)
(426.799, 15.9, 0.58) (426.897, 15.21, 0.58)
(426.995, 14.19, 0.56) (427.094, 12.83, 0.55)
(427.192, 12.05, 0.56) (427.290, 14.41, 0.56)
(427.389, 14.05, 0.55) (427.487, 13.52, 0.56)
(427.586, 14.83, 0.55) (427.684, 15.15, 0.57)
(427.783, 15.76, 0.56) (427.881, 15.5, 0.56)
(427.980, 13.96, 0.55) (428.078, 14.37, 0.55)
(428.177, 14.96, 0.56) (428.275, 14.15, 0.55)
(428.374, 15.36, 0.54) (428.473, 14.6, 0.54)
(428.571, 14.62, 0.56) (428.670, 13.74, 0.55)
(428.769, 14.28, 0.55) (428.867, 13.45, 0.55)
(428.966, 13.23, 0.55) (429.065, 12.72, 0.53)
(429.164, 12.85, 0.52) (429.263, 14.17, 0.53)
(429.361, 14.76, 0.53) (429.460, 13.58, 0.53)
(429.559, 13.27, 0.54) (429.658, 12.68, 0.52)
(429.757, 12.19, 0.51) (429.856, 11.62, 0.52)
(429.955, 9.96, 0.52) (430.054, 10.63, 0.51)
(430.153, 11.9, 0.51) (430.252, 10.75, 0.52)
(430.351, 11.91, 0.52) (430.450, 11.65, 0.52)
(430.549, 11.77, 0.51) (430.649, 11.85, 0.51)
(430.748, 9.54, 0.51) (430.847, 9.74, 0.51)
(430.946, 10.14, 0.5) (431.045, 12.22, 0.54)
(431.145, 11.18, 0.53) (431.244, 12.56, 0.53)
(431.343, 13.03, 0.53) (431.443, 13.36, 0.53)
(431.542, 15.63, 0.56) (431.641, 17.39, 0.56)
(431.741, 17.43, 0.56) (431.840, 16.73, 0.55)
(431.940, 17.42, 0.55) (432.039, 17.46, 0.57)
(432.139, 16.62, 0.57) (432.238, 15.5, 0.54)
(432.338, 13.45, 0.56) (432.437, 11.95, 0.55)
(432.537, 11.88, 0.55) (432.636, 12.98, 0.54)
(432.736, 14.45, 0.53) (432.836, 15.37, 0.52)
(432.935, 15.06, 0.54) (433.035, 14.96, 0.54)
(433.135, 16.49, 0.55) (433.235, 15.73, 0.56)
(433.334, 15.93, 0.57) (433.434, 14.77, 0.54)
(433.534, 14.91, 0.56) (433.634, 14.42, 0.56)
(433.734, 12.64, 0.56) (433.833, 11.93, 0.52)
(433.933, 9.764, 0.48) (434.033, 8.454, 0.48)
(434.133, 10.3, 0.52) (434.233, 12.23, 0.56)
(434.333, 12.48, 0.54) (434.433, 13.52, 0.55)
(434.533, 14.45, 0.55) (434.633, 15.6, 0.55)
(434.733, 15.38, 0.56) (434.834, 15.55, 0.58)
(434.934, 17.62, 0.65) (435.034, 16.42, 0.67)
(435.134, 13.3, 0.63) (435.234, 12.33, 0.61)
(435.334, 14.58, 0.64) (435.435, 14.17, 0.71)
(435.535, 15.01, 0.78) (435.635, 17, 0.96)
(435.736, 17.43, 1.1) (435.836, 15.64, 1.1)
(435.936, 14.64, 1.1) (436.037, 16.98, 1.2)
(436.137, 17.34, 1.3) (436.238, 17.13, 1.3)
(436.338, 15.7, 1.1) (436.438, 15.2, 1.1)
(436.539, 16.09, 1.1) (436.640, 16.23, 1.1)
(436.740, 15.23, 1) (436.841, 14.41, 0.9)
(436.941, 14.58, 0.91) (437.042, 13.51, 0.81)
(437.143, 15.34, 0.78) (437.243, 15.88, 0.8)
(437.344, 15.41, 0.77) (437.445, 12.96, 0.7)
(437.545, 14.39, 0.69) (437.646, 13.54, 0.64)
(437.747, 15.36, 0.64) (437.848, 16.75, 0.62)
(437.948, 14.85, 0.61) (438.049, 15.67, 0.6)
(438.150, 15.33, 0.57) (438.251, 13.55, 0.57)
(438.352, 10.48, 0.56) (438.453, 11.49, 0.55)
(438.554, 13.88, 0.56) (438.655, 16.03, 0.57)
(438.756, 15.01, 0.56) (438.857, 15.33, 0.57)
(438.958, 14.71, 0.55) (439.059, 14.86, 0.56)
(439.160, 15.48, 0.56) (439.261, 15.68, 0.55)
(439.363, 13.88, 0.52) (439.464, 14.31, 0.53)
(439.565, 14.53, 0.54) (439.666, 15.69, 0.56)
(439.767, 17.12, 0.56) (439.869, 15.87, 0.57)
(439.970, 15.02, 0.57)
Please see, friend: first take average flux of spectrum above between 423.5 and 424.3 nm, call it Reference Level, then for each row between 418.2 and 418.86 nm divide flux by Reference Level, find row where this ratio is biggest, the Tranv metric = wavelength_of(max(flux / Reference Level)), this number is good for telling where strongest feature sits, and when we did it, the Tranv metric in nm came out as 418.430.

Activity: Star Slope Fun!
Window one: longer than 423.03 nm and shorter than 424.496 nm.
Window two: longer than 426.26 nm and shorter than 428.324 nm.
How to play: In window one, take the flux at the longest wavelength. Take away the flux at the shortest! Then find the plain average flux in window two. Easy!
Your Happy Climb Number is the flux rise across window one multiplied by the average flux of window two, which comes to -12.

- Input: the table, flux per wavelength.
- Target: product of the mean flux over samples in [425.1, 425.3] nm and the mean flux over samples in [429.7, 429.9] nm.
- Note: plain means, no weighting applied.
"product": 184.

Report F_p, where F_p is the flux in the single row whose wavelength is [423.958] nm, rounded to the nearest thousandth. 13.850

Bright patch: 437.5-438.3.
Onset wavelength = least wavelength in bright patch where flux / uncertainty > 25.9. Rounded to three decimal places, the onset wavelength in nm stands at 437.848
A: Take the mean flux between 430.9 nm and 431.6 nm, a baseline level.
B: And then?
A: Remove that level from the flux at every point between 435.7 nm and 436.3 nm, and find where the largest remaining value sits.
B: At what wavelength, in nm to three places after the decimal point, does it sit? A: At 435.736 nm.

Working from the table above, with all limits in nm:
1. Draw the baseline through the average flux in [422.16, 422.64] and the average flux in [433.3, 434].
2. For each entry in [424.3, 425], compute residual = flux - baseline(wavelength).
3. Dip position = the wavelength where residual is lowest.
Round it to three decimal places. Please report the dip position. 424.349 nm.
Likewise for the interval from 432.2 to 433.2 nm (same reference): 432.537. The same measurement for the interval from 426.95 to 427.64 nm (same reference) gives 427.192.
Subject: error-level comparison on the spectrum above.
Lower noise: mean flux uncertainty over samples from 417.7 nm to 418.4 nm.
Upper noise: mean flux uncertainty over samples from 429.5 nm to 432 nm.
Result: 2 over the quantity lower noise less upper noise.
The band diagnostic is 19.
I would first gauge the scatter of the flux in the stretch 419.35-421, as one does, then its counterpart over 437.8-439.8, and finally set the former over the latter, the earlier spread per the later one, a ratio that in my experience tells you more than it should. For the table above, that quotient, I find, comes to 0.69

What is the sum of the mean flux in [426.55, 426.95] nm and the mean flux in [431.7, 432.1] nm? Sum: 33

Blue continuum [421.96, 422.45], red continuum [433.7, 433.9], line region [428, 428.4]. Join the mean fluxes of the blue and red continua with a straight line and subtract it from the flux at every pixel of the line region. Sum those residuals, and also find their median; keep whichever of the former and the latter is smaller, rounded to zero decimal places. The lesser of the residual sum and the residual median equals 1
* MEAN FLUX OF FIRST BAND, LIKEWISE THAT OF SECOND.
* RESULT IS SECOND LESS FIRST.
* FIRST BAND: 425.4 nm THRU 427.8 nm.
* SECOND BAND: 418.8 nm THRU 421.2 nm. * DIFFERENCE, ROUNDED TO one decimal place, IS 0.9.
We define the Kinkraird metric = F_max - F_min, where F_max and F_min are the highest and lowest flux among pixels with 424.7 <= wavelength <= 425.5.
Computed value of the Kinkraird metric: 1.7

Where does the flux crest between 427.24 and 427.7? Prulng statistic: 427.684 nm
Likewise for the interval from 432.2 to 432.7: 432.238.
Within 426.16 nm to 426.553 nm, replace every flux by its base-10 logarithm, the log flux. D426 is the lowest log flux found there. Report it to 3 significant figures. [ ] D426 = 1.17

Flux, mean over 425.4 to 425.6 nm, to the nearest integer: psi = 14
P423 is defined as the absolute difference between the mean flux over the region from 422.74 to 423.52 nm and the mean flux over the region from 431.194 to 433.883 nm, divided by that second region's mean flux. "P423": 0.03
